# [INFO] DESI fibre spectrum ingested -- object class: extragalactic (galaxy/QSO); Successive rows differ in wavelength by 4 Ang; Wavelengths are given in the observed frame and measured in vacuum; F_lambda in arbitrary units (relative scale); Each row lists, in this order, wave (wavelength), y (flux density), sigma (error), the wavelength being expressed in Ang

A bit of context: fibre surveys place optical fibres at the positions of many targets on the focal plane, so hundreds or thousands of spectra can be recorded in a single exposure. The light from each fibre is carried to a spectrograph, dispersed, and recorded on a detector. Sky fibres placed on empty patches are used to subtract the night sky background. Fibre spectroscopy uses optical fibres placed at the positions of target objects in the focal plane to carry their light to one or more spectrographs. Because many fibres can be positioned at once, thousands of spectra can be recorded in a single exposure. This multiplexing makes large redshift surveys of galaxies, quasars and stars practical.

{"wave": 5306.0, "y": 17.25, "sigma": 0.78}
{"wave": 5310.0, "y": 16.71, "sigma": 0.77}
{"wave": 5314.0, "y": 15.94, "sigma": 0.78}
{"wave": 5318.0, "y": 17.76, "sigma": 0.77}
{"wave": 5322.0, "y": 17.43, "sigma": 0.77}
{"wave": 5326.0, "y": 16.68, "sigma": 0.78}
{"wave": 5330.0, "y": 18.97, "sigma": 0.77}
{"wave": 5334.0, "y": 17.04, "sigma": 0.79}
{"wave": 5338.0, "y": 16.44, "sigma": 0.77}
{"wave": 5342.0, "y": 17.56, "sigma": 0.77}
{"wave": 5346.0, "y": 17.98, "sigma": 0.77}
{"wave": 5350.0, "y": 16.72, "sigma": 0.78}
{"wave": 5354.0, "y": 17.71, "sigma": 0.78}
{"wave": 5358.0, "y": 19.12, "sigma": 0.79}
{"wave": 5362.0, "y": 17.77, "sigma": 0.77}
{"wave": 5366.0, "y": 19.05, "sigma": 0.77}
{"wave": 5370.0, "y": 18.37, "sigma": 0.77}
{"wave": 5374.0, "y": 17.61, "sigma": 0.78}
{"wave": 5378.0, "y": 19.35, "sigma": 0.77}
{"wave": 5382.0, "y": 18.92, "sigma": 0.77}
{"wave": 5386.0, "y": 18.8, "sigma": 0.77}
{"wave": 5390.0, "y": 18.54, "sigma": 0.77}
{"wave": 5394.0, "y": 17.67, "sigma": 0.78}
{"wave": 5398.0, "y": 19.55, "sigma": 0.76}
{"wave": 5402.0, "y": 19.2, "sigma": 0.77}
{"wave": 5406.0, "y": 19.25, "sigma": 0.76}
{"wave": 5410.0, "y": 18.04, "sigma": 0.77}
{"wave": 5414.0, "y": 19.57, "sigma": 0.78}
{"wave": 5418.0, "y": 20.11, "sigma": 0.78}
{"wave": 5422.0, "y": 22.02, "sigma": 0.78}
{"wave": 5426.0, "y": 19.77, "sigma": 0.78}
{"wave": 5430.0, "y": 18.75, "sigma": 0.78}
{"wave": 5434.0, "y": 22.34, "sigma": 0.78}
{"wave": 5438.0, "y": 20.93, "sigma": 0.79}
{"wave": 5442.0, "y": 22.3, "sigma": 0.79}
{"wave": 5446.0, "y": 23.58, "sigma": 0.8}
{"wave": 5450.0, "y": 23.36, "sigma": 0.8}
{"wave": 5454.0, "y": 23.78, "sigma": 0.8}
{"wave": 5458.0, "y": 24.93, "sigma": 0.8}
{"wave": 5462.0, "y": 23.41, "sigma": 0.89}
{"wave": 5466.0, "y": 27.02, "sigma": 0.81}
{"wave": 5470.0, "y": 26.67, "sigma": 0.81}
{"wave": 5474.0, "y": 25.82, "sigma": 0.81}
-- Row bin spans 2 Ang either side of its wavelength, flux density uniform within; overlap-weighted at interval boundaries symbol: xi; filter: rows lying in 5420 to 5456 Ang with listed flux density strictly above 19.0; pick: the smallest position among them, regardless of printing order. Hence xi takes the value 5422.0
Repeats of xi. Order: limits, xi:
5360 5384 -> 5366.0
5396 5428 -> 5398.0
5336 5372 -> 5358.0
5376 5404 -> 5378.0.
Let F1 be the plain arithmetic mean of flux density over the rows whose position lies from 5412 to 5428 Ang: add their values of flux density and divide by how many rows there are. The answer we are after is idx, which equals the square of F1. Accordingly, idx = 415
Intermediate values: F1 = 20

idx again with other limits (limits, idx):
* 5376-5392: 357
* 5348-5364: 318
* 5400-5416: 362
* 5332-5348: 298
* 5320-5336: 307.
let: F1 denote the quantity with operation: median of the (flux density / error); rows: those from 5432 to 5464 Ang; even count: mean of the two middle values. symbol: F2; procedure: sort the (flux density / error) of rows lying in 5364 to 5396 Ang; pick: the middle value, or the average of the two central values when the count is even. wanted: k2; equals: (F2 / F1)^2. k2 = 0.70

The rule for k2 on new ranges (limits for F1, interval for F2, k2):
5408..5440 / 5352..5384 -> 0.88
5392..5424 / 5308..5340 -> 0.74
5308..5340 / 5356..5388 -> 1.26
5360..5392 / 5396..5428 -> 1.09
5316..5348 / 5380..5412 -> 1.16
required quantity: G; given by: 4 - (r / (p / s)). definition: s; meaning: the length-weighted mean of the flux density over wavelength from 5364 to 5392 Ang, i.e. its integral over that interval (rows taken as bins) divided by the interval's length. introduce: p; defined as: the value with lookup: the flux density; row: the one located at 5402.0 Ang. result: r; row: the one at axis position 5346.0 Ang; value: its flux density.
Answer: -13.5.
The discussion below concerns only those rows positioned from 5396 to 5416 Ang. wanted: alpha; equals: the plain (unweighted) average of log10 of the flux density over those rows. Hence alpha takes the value 1.281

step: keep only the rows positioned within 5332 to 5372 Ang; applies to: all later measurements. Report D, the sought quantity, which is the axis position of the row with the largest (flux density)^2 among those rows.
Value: 5358.0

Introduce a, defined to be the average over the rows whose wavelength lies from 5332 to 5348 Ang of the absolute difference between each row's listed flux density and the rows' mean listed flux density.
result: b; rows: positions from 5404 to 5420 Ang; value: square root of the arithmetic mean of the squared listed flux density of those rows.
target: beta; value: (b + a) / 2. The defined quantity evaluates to 9.9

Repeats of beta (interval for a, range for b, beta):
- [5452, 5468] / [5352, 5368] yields 9.8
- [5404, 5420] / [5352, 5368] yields 9.5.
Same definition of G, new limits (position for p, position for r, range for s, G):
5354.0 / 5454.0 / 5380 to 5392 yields -21.2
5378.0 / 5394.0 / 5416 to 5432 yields -14.4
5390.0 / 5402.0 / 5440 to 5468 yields -20.9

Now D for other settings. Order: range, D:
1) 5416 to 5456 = 5454.0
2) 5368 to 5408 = 5398.0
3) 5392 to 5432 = 5422.0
